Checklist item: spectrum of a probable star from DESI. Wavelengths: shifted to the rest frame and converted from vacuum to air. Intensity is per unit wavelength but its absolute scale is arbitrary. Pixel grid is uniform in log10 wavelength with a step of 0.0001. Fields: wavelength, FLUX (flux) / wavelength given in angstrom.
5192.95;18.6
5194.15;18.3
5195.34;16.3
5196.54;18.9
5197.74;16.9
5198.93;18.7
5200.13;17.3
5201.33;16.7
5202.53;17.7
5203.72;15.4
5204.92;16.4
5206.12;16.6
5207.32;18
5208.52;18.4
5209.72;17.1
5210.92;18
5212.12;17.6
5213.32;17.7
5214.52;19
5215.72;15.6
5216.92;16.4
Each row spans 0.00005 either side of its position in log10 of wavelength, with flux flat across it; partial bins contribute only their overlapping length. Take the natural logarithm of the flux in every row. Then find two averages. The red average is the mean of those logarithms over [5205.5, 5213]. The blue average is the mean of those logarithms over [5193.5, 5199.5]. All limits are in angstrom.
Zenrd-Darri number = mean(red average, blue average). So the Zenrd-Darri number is 2.87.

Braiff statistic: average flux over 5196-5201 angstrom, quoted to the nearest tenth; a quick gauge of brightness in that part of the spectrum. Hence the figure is 17.9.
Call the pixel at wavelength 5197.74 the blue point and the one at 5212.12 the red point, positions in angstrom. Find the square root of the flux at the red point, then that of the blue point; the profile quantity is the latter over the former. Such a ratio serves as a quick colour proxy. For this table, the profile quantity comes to 0.98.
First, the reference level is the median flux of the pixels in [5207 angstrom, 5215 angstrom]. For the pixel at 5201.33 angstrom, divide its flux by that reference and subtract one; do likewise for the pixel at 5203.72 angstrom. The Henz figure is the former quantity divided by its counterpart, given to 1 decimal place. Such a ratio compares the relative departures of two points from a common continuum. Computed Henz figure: 0.5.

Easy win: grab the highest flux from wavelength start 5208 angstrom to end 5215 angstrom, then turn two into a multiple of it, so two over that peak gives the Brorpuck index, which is 0.105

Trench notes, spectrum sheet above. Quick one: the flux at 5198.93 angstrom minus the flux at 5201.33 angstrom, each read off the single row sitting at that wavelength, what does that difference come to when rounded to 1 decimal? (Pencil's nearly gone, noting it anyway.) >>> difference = 2.0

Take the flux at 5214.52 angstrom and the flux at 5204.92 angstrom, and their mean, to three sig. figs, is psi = 17.7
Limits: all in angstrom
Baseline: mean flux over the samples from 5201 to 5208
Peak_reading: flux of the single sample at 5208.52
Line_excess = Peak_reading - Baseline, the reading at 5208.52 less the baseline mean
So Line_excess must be 1.6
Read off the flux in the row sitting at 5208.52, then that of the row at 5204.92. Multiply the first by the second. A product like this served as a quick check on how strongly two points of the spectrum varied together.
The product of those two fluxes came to 302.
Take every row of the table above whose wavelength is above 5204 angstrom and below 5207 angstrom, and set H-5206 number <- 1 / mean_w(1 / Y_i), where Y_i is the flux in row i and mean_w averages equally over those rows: 16.5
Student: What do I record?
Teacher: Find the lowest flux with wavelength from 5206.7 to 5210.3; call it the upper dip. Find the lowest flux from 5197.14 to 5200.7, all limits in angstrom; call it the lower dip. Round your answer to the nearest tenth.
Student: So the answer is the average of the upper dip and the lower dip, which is 17.0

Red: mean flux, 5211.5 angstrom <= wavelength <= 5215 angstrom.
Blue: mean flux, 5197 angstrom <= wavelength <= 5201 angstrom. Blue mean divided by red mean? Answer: 0.97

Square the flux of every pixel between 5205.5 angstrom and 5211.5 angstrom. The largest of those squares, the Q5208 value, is 339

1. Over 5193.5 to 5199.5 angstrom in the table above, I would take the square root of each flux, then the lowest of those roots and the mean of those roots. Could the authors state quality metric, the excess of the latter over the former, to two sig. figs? 0.18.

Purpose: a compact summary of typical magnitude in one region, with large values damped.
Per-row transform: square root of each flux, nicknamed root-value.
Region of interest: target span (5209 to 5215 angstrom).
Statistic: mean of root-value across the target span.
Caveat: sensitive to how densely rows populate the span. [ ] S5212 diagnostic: 4.23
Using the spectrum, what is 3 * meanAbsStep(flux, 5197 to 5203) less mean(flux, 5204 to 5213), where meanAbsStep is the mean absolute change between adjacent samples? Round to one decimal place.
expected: -13.8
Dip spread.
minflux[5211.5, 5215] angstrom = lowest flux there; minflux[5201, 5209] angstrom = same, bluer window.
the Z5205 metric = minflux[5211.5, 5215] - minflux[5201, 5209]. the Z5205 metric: 2.2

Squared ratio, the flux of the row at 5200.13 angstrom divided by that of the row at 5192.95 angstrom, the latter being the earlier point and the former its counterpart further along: 0.865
